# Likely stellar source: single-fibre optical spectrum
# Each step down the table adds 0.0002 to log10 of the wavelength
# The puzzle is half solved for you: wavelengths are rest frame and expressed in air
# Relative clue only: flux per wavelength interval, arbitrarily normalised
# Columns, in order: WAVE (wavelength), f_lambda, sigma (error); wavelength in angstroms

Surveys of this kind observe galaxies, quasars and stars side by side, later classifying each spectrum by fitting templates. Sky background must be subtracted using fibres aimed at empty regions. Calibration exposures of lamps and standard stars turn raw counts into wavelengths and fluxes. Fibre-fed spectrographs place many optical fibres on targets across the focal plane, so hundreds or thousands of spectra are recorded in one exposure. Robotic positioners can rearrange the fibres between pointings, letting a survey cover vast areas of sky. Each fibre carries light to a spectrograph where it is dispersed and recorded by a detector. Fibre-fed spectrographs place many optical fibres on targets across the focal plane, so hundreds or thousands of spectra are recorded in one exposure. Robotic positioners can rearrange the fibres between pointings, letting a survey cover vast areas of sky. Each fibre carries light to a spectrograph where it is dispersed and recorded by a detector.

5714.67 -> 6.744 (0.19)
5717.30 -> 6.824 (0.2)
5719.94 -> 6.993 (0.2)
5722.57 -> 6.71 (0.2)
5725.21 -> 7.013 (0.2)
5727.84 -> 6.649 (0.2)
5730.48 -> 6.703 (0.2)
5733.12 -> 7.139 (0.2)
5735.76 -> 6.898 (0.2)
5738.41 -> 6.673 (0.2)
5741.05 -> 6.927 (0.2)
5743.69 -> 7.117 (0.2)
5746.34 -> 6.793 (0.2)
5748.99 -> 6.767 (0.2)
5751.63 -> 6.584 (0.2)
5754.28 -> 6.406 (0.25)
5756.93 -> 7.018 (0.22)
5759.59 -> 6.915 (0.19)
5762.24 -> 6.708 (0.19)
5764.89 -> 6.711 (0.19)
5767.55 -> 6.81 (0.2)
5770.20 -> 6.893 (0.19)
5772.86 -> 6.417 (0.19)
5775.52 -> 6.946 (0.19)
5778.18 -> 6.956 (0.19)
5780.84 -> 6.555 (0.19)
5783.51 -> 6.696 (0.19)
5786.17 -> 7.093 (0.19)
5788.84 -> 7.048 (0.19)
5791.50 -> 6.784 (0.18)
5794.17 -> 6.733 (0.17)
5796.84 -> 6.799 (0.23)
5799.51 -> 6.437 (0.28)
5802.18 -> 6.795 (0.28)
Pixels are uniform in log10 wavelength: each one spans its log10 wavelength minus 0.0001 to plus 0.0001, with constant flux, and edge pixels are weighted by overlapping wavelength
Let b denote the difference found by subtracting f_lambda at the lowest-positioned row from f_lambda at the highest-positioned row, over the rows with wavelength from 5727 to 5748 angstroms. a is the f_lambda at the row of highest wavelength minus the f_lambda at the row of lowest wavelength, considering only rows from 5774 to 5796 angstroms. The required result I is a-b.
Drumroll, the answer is -0.4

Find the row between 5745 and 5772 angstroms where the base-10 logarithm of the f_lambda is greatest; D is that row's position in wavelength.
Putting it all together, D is 5756.93 angstroms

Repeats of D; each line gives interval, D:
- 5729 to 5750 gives 5733.12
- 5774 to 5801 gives 5786.17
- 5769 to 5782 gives 5778.18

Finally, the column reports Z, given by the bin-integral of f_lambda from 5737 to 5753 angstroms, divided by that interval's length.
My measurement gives 6.81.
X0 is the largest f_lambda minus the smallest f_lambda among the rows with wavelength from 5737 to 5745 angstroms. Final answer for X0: 0.44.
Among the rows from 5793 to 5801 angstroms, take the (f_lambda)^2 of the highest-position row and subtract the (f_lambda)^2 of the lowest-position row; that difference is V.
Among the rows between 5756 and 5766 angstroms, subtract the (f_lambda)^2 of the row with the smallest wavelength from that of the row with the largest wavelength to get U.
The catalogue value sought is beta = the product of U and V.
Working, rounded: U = -4.2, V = -4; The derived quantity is 16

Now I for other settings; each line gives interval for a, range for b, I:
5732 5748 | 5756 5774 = 0.3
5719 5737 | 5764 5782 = 0.1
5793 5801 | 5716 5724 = -0.2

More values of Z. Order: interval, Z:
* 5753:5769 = 6.76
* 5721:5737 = 6.86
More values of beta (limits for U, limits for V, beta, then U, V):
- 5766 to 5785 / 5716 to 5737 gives -2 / -1.5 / 1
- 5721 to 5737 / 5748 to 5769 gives 1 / 2.6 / 1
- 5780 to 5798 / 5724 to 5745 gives 5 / 3.3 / 1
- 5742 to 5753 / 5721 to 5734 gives -43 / -7.3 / 6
